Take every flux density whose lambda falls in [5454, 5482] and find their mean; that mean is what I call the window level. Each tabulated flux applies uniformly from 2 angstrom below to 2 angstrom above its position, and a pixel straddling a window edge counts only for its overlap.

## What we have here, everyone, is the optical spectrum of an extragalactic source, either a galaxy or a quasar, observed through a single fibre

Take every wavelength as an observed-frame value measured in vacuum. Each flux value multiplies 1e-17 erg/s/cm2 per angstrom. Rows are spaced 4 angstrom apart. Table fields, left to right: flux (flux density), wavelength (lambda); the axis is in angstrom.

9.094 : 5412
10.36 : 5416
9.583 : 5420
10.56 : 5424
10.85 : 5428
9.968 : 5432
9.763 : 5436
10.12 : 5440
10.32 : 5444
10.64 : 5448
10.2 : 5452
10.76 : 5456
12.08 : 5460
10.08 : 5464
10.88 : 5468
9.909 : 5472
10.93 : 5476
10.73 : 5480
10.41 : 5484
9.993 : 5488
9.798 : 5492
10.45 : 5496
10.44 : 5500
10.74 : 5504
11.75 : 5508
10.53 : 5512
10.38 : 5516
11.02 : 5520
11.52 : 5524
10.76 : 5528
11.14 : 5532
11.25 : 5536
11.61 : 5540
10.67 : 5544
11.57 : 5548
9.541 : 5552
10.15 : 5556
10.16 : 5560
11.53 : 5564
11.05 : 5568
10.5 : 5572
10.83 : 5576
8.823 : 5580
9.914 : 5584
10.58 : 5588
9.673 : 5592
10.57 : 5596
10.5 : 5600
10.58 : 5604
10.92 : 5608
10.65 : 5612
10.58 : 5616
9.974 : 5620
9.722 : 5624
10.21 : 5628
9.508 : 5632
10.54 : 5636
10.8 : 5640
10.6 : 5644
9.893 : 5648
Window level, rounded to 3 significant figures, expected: 10.8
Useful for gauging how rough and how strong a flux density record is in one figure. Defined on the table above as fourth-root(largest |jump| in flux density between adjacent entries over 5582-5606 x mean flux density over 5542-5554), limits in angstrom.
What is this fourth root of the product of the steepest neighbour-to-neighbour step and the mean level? 1.76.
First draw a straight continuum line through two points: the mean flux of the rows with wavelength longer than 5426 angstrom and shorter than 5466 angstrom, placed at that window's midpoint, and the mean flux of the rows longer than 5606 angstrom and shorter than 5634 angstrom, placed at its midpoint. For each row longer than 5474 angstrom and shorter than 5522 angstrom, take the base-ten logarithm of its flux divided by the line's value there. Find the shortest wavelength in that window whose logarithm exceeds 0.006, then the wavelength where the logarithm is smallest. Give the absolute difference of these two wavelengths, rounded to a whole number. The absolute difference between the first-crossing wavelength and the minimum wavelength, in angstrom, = 16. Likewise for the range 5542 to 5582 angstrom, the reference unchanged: 36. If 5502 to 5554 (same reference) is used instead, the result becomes 48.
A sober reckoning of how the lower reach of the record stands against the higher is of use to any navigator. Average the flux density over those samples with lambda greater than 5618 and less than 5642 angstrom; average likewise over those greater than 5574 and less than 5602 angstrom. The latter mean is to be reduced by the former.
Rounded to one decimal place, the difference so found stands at 0.0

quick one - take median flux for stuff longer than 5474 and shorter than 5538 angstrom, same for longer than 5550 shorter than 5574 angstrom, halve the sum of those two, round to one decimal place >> 10.5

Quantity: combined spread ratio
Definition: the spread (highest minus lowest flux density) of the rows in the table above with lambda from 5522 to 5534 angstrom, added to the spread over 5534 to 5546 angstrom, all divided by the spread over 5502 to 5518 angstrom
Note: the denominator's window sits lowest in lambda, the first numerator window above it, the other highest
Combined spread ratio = 1.2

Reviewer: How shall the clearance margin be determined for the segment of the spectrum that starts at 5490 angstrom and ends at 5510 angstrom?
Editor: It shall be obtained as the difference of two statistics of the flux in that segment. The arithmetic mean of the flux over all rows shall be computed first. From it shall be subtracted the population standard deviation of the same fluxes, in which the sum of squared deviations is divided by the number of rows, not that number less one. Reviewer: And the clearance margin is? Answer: 10.00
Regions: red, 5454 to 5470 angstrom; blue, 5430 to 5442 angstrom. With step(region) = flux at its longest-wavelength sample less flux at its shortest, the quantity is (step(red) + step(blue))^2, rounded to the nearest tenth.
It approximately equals 0.1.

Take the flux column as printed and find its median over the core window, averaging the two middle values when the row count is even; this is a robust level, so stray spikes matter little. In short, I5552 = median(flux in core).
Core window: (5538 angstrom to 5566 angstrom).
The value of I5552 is 10.7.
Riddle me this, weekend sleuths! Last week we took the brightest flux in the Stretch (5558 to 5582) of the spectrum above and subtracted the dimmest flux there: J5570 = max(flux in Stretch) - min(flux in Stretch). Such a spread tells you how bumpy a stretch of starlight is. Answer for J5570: 2.7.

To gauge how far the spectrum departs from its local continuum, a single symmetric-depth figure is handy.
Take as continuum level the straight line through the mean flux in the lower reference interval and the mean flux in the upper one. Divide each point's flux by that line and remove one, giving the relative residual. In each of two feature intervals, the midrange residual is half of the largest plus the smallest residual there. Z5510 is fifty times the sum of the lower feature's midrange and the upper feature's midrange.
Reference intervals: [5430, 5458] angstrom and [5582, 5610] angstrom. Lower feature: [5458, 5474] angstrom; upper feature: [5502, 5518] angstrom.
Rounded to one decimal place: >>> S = 7.2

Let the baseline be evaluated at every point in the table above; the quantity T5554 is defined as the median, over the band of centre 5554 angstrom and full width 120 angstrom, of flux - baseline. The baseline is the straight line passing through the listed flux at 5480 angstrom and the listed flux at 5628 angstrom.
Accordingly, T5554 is 0.21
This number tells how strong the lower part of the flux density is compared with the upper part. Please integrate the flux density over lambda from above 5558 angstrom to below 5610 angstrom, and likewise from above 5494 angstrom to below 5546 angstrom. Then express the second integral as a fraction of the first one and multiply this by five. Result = 5.24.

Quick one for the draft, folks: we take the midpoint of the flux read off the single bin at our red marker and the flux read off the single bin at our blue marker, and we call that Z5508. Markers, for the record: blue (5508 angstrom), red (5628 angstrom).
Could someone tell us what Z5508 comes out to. 11.0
